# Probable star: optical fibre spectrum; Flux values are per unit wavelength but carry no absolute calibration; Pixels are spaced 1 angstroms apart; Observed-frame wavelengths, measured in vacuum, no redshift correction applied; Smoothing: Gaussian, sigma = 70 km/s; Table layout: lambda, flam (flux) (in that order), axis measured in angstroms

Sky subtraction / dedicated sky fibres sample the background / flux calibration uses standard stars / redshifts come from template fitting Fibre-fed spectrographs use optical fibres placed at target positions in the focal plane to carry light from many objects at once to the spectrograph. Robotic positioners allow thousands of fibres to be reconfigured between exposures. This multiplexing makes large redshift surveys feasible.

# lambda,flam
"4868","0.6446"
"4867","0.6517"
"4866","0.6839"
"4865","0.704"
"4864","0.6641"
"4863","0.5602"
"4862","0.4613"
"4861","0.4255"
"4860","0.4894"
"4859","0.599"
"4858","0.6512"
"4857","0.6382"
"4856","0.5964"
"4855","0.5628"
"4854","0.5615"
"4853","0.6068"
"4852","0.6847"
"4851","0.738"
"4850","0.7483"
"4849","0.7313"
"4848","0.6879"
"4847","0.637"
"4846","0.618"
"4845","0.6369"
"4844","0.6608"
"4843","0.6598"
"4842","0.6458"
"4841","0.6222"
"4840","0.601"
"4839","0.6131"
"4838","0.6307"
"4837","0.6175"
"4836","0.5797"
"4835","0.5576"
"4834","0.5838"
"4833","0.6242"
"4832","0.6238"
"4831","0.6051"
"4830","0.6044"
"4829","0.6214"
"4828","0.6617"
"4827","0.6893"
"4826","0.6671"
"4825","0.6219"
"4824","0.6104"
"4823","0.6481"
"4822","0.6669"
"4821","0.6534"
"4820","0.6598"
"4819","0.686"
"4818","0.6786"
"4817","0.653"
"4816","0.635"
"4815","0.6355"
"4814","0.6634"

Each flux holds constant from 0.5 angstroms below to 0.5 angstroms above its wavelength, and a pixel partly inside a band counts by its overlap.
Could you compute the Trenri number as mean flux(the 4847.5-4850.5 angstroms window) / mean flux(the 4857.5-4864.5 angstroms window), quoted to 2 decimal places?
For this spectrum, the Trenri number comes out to 1.31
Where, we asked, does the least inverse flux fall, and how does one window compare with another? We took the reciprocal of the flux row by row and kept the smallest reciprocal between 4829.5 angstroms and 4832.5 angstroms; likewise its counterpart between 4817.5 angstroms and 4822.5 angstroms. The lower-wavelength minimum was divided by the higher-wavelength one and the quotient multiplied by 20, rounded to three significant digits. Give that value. 18.2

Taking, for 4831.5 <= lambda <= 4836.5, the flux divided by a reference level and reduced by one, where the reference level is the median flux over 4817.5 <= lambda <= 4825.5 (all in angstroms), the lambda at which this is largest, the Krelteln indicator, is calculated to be 4833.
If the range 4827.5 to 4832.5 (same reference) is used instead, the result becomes 4828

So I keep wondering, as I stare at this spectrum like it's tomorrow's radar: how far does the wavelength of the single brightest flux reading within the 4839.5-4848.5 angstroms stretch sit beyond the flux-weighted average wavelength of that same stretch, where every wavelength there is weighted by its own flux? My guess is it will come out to 3.9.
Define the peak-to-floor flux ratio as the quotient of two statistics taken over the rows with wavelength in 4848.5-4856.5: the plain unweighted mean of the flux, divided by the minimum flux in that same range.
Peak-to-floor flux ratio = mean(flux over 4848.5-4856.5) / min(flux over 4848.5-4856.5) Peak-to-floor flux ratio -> 1.16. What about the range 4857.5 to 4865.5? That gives 1.34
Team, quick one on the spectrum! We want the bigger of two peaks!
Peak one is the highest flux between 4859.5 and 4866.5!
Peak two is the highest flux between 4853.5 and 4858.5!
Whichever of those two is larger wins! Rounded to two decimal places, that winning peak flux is 0.70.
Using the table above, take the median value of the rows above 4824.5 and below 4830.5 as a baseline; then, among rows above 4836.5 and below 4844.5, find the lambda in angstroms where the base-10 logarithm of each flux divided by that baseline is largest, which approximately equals 4844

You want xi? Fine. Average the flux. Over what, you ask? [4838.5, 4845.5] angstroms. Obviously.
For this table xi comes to 0.63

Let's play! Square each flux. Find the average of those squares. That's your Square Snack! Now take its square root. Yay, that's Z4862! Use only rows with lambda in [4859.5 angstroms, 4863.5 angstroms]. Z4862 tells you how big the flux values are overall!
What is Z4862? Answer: 0.49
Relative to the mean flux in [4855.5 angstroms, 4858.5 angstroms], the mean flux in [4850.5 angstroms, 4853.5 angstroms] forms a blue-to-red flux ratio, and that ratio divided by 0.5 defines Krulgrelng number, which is 2.15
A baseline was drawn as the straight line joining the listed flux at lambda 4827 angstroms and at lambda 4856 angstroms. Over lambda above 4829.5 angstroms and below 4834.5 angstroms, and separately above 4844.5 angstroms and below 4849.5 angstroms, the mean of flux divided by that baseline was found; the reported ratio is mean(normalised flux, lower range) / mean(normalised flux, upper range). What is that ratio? 0.85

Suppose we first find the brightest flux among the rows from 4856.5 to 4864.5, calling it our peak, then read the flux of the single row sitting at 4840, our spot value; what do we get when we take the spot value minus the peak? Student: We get -0.063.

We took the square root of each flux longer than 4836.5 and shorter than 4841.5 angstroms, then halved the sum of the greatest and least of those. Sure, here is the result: 0.785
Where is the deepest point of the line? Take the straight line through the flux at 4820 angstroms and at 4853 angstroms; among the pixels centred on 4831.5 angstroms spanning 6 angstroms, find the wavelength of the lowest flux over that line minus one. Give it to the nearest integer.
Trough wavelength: 4834 angstroms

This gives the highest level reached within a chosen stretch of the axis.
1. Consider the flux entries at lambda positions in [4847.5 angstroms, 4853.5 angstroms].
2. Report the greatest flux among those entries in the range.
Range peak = 0.7483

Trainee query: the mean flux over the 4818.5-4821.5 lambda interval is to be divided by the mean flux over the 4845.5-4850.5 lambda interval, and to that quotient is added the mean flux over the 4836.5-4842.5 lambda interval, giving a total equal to 1.60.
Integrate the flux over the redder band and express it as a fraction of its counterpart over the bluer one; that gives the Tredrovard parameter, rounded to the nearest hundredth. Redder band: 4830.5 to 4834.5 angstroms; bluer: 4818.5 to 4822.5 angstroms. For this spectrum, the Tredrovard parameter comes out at 0.91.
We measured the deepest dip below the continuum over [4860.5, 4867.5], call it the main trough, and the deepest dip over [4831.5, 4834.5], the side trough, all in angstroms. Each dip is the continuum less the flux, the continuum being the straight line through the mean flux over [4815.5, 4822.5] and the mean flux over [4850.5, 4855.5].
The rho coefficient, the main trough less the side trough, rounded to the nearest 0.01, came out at 0.13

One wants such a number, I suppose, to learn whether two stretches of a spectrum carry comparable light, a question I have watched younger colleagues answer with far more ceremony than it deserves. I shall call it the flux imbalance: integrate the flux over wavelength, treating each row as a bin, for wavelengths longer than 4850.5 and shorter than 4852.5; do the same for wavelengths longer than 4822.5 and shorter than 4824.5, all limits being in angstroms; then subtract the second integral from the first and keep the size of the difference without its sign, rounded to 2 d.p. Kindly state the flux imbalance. 0.16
